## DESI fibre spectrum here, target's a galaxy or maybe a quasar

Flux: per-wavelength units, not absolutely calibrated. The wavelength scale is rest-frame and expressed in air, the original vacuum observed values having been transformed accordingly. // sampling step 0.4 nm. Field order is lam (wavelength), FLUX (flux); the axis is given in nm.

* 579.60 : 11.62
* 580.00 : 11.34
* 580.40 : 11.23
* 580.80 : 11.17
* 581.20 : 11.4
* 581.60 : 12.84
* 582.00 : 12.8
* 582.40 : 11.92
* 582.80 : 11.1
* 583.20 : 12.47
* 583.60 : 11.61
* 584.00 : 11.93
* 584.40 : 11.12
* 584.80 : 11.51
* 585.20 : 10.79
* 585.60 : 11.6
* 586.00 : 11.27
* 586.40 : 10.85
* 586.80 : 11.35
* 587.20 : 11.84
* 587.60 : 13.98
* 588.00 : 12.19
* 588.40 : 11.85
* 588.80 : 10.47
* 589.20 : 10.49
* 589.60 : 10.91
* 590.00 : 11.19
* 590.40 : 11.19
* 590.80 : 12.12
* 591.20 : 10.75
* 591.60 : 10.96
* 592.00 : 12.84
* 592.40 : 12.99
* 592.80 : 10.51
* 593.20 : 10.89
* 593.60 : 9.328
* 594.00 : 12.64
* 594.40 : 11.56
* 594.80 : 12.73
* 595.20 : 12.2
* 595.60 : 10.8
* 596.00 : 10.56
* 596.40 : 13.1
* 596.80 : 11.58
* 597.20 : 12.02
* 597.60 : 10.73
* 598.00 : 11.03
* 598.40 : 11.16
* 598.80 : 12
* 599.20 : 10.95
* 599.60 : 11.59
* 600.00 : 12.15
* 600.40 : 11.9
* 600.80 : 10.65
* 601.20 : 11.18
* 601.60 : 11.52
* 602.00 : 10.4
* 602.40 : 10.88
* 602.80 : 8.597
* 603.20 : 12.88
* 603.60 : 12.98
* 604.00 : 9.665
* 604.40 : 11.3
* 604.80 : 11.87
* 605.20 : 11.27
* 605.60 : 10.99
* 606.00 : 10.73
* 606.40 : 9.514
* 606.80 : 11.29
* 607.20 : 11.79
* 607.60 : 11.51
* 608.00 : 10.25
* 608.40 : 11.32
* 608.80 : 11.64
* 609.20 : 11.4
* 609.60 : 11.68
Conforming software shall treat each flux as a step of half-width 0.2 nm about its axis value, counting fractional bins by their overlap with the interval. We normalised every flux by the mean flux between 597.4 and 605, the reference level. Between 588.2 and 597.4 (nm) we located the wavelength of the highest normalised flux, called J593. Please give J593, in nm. 596.40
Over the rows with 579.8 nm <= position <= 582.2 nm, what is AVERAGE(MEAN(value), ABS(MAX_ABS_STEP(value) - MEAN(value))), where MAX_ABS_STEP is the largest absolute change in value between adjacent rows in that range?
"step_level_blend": 11.1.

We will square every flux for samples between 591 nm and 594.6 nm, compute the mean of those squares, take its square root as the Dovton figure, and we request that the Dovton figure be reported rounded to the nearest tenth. 11.4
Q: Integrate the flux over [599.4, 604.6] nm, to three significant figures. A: 58.3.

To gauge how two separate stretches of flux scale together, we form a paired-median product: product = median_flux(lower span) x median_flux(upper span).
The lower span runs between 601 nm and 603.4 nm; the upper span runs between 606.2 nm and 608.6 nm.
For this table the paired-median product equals 125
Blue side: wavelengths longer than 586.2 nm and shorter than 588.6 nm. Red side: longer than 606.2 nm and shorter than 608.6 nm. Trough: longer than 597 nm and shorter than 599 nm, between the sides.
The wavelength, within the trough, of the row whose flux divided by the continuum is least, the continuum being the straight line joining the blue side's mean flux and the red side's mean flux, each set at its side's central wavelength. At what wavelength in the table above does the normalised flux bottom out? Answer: 597.60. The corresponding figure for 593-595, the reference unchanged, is 593.60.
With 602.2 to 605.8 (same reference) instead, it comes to 602.80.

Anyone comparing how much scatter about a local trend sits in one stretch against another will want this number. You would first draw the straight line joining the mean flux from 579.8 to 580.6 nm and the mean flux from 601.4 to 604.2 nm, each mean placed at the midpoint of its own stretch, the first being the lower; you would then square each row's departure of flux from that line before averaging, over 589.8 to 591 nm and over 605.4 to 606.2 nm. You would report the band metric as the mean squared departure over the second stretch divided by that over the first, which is 0.08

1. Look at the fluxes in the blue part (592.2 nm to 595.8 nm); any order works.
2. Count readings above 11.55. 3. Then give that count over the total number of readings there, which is 0.6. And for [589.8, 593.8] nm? 0.3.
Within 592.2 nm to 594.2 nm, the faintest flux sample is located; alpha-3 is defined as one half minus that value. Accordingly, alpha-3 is -8.8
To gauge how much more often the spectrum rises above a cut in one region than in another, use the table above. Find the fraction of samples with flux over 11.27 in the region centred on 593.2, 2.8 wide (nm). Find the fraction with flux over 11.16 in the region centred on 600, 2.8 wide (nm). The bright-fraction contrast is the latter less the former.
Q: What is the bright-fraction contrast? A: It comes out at 0.14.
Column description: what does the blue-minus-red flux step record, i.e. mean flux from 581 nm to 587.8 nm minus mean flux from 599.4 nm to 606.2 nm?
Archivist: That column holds 0.58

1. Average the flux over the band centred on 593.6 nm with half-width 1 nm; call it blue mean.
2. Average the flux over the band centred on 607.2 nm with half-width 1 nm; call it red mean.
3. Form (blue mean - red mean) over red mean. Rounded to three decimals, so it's 0.011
